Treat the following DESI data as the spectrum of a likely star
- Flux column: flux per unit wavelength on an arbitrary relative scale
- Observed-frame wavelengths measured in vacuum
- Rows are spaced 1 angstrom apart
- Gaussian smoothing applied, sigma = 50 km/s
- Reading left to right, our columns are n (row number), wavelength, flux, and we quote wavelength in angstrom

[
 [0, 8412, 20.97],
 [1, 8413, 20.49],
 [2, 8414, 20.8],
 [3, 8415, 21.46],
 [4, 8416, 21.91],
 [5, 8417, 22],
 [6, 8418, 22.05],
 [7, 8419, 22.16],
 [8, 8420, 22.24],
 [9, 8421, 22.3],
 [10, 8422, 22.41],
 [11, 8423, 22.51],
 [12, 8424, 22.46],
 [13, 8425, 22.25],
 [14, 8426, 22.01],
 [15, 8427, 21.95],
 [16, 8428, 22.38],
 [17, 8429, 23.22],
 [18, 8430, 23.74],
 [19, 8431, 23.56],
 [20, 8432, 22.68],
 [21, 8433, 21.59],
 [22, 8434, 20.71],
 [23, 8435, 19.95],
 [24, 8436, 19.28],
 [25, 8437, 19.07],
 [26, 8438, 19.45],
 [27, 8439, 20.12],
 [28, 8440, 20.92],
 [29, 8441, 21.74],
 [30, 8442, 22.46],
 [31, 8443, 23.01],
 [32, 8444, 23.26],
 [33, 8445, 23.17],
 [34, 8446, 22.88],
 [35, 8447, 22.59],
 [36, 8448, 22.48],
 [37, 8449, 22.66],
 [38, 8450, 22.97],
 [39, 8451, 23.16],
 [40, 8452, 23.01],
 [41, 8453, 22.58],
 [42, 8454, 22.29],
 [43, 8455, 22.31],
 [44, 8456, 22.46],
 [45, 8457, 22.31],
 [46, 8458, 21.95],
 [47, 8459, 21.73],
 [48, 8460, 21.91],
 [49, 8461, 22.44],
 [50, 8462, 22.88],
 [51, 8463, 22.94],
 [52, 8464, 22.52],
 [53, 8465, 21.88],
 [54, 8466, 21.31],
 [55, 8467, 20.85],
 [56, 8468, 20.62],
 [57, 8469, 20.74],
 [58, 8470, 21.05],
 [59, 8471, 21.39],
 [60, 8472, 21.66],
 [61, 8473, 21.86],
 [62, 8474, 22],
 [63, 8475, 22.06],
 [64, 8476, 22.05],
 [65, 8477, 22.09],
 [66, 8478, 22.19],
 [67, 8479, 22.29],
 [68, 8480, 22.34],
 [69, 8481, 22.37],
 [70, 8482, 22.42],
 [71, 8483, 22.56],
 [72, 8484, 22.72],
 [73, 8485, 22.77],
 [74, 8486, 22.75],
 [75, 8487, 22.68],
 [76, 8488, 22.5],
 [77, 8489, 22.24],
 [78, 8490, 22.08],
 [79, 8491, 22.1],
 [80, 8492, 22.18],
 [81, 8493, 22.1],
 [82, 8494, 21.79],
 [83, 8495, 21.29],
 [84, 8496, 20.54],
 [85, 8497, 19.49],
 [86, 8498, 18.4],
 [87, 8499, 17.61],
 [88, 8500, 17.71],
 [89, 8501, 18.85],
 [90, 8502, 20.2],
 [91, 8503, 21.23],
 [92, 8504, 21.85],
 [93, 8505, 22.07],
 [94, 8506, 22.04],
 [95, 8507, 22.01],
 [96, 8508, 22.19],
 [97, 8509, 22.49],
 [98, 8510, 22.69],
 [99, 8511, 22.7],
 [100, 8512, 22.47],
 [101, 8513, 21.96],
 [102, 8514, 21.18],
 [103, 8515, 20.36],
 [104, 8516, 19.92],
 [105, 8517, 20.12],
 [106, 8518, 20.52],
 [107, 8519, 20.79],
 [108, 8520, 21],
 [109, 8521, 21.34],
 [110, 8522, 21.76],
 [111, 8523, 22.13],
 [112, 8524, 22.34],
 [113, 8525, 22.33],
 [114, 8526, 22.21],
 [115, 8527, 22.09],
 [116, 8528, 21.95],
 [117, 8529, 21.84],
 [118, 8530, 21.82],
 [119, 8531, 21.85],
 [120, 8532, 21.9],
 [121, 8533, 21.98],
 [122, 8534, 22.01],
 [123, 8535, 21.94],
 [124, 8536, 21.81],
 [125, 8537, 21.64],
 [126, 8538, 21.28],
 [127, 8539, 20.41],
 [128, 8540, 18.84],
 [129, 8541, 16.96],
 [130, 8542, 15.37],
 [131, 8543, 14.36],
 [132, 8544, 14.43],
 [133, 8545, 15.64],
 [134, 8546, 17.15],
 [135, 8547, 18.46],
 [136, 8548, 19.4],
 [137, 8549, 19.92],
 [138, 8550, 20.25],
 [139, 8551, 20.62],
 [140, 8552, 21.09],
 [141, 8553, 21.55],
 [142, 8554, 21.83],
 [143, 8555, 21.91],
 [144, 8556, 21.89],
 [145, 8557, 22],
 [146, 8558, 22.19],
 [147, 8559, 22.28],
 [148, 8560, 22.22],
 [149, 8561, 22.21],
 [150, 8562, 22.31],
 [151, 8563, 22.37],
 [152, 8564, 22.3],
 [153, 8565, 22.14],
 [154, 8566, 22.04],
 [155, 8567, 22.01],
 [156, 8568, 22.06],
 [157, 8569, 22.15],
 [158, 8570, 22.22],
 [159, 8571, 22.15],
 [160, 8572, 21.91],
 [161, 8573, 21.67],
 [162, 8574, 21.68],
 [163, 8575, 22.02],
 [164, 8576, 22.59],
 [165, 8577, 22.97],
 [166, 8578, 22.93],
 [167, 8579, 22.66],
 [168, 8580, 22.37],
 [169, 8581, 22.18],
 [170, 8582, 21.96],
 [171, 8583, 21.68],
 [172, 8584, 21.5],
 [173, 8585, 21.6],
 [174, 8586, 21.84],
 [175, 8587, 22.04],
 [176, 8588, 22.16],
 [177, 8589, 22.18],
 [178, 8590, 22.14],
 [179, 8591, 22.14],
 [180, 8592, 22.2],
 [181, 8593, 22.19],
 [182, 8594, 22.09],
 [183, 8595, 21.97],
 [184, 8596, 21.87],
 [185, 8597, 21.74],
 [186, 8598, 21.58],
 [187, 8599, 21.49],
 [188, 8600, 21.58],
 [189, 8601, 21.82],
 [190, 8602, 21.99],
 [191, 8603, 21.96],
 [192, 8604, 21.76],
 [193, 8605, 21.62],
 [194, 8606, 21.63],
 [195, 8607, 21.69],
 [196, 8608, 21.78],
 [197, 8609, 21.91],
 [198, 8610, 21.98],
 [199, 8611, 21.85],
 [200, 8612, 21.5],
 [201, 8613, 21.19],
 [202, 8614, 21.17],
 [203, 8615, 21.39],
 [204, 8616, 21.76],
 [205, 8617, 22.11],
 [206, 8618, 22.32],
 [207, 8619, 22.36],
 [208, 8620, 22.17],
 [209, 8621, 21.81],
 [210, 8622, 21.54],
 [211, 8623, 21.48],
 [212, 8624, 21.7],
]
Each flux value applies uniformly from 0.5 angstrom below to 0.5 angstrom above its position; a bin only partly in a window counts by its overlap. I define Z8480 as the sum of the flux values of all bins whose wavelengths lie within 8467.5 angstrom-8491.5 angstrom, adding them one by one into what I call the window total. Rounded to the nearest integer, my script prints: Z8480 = 530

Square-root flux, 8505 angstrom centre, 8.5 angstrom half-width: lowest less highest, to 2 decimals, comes -0.57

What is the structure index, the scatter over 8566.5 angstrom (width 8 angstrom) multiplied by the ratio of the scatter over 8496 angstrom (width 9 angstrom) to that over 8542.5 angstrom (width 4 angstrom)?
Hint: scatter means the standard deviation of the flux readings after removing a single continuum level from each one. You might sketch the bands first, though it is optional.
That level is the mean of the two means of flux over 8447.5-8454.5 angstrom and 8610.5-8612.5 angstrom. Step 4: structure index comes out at 0.20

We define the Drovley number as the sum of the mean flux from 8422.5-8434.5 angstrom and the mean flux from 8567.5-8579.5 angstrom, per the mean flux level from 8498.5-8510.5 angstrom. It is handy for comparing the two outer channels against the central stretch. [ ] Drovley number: 2.14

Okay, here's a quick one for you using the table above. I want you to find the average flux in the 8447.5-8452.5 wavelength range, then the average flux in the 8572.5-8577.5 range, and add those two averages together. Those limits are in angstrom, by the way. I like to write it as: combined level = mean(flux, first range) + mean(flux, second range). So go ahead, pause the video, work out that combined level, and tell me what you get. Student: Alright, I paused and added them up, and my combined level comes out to 45.0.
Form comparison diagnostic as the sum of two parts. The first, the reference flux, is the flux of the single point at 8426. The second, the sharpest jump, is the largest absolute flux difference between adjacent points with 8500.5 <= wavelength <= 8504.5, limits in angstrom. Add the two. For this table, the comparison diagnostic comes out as 23.4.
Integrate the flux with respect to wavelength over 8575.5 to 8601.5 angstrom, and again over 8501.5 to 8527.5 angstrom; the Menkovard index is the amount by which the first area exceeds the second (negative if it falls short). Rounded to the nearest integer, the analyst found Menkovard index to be 11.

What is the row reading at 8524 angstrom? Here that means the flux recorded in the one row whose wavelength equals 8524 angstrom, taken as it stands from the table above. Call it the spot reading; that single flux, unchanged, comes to 22.34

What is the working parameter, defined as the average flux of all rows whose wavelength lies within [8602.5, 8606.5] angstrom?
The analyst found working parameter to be 21.7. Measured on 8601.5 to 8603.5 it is 22.0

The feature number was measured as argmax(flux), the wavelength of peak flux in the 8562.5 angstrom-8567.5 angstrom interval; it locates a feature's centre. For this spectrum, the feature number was 8563 angstrom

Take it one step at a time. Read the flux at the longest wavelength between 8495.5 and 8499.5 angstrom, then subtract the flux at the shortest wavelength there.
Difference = -2.9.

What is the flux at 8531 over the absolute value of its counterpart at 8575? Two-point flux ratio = 0.99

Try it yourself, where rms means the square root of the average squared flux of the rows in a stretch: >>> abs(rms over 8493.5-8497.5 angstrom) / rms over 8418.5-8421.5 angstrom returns 0.94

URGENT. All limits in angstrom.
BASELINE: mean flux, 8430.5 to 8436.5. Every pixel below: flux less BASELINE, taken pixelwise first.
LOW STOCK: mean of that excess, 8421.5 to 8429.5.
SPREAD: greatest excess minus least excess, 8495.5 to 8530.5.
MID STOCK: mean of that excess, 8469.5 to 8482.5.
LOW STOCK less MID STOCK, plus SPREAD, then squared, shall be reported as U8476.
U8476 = 30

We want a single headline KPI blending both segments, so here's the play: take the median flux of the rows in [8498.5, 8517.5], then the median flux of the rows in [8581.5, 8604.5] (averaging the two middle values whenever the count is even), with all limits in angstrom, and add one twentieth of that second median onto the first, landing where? 22.9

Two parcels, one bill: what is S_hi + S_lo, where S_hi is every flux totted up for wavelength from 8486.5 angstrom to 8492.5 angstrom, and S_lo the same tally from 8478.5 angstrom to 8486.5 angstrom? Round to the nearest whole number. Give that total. 314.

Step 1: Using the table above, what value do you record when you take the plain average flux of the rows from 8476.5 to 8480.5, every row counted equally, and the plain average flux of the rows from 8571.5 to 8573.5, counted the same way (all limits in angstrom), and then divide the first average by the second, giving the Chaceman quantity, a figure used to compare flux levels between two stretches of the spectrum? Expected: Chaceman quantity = 1.02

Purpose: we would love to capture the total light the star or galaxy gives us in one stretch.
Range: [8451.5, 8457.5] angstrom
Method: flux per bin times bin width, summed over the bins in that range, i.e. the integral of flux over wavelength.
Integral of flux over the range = 135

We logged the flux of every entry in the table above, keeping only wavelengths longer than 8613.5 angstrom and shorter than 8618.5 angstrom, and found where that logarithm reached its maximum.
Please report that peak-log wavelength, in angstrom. 8618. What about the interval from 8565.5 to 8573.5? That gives 8570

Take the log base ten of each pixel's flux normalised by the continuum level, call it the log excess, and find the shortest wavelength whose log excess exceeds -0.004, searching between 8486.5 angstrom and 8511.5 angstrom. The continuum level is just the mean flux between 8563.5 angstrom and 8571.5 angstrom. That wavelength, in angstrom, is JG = 8487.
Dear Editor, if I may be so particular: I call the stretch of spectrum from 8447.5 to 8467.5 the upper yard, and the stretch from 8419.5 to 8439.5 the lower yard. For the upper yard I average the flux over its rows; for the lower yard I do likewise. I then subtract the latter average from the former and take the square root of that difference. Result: 0.80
